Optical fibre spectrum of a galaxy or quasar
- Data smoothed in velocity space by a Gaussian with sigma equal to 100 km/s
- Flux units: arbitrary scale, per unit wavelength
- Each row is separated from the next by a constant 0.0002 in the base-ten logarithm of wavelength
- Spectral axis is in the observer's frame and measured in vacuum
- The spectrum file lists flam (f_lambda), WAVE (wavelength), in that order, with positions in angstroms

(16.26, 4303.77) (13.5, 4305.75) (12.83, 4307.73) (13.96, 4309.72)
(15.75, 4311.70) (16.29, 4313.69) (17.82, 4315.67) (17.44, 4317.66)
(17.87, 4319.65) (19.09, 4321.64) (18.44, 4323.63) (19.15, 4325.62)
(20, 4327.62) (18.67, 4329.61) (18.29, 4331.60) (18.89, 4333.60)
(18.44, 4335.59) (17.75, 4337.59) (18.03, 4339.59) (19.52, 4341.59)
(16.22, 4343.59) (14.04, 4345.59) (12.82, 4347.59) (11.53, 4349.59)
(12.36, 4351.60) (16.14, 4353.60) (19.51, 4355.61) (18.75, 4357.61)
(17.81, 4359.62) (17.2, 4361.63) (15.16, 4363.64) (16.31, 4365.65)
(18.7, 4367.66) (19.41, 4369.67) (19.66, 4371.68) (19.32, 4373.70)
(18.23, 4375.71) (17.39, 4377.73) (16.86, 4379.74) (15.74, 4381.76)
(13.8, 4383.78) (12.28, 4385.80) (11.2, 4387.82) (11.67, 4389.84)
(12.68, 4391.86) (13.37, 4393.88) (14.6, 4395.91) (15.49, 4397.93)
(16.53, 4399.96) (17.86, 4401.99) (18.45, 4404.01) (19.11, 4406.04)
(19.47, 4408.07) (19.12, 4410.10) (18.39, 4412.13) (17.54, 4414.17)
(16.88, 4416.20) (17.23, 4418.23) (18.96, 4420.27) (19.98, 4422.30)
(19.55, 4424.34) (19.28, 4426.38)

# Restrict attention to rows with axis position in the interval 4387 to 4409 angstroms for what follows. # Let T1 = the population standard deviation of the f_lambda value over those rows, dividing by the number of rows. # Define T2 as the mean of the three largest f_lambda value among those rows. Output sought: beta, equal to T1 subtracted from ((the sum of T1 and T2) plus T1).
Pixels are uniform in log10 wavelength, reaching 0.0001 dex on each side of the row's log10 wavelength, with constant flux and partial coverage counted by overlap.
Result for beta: 21.9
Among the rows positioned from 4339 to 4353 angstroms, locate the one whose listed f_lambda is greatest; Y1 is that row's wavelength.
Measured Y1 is 4341.59 angstroms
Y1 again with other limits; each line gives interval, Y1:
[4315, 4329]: 4327.62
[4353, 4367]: 4355.61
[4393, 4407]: 4406.04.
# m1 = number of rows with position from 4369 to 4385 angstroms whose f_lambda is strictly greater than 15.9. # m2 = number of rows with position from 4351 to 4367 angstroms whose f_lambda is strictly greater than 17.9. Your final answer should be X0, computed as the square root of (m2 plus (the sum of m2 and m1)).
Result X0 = 3.16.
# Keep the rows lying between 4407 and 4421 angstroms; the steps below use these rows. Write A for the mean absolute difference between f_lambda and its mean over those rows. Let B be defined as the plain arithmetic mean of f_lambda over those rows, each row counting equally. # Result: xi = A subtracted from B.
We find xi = 17.4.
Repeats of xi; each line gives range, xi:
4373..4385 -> 15.5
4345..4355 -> 12.0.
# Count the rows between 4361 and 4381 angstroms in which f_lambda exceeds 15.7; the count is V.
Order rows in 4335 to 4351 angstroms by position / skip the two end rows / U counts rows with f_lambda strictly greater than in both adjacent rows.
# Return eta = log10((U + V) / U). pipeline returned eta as 1.00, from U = 1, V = 9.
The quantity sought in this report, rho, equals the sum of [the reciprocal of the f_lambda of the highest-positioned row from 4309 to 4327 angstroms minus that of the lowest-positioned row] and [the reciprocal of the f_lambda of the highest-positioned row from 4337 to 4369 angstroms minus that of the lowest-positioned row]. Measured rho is -0.022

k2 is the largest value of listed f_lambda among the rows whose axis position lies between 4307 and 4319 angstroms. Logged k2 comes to 17.82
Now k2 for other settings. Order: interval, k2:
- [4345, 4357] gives 19.51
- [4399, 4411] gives 19.47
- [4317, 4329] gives 20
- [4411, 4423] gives 19.98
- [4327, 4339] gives 20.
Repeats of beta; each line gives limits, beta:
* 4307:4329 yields 21.5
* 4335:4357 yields 21.9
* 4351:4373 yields 21.7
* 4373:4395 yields 21.0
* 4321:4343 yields 20.2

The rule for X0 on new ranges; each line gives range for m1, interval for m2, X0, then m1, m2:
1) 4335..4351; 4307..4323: 2.65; 5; 1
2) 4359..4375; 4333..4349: 3.87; 7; 4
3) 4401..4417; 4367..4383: 4.24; 8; 5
